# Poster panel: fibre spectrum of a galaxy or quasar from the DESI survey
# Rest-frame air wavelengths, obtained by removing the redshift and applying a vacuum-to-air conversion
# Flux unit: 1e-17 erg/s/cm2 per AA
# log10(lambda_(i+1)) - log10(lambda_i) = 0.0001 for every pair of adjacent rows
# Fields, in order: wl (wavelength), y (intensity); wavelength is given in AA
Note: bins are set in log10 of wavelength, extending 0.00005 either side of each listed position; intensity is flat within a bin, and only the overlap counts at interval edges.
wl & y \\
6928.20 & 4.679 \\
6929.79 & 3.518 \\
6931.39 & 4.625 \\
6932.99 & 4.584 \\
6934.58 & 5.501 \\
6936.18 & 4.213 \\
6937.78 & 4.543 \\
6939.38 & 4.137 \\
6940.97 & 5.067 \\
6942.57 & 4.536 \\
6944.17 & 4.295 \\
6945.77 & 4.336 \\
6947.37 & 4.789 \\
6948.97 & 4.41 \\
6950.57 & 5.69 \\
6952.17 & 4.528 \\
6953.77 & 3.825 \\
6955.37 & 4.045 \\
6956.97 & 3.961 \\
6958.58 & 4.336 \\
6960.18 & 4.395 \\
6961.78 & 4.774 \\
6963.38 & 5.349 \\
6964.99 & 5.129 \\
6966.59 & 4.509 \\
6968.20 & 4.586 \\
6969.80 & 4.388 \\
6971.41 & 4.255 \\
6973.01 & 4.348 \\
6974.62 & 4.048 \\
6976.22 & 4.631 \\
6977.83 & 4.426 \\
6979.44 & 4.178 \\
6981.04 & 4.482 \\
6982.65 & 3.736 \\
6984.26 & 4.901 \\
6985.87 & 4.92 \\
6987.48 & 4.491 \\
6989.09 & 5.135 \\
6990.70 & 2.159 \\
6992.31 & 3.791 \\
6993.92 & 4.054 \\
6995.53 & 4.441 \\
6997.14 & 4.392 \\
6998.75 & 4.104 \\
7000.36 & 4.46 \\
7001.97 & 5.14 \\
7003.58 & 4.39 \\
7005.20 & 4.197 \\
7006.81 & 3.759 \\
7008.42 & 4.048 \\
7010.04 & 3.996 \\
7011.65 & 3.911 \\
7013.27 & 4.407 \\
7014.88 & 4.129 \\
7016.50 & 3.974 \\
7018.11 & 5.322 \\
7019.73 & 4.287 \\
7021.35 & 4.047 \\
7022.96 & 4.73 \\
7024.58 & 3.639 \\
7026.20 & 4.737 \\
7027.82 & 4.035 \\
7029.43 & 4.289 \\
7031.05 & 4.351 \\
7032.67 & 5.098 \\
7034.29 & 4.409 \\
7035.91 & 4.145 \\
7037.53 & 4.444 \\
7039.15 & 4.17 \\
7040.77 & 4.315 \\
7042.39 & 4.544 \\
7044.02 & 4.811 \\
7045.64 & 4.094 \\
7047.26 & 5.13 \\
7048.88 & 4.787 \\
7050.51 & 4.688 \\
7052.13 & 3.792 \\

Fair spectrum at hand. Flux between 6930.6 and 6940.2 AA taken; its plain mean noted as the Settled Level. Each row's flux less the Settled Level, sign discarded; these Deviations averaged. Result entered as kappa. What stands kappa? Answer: 0.31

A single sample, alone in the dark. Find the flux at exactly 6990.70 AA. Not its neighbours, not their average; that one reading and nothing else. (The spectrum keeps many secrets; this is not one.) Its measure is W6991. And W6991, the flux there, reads 2.159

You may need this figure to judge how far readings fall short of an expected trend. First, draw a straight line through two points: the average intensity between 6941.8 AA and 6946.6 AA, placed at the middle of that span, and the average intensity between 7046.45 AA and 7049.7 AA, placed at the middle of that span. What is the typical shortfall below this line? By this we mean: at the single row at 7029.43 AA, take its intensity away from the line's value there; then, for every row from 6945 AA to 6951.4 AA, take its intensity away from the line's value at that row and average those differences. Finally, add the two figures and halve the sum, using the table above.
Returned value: 0.1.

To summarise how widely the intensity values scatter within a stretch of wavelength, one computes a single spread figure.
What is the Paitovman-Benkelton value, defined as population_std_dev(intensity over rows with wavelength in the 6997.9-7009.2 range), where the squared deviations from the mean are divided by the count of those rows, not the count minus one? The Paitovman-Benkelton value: 0.40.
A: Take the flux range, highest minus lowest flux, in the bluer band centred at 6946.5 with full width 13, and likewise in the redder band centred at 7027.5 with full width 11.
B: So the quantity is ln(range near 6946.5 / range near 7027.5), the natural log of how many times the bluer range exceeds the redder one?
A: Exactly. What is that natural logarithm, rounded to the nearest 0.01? -0.04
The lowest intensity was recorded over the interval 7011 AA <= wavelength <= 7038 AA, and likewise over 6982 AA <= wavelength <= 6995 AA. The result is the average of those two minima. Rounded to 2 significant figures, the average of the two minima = 2.9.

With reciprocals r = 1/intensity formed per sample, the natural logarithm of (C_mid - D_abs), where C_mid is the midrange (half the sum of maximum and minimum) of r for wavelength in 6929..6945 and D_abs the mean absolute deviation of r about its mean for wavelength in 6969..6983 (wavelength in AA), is -1.51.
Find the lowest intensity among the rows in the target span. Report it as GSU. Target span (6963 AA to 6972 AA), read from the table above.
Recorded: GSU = 4.255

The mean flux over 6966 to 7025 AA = 4.28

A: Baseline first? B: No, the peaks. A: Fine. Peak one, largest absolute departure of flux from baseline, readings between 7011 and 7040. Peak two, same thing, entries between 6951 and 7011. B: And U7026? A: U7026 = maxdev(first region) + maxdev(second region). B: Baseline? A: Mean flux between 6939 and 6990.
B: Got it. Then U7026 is 3.2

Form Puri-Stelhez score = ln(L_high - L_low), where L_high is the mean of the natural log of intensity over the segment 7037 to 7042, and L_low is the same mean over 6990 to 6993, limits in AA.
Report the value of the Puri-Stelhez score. -0.9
